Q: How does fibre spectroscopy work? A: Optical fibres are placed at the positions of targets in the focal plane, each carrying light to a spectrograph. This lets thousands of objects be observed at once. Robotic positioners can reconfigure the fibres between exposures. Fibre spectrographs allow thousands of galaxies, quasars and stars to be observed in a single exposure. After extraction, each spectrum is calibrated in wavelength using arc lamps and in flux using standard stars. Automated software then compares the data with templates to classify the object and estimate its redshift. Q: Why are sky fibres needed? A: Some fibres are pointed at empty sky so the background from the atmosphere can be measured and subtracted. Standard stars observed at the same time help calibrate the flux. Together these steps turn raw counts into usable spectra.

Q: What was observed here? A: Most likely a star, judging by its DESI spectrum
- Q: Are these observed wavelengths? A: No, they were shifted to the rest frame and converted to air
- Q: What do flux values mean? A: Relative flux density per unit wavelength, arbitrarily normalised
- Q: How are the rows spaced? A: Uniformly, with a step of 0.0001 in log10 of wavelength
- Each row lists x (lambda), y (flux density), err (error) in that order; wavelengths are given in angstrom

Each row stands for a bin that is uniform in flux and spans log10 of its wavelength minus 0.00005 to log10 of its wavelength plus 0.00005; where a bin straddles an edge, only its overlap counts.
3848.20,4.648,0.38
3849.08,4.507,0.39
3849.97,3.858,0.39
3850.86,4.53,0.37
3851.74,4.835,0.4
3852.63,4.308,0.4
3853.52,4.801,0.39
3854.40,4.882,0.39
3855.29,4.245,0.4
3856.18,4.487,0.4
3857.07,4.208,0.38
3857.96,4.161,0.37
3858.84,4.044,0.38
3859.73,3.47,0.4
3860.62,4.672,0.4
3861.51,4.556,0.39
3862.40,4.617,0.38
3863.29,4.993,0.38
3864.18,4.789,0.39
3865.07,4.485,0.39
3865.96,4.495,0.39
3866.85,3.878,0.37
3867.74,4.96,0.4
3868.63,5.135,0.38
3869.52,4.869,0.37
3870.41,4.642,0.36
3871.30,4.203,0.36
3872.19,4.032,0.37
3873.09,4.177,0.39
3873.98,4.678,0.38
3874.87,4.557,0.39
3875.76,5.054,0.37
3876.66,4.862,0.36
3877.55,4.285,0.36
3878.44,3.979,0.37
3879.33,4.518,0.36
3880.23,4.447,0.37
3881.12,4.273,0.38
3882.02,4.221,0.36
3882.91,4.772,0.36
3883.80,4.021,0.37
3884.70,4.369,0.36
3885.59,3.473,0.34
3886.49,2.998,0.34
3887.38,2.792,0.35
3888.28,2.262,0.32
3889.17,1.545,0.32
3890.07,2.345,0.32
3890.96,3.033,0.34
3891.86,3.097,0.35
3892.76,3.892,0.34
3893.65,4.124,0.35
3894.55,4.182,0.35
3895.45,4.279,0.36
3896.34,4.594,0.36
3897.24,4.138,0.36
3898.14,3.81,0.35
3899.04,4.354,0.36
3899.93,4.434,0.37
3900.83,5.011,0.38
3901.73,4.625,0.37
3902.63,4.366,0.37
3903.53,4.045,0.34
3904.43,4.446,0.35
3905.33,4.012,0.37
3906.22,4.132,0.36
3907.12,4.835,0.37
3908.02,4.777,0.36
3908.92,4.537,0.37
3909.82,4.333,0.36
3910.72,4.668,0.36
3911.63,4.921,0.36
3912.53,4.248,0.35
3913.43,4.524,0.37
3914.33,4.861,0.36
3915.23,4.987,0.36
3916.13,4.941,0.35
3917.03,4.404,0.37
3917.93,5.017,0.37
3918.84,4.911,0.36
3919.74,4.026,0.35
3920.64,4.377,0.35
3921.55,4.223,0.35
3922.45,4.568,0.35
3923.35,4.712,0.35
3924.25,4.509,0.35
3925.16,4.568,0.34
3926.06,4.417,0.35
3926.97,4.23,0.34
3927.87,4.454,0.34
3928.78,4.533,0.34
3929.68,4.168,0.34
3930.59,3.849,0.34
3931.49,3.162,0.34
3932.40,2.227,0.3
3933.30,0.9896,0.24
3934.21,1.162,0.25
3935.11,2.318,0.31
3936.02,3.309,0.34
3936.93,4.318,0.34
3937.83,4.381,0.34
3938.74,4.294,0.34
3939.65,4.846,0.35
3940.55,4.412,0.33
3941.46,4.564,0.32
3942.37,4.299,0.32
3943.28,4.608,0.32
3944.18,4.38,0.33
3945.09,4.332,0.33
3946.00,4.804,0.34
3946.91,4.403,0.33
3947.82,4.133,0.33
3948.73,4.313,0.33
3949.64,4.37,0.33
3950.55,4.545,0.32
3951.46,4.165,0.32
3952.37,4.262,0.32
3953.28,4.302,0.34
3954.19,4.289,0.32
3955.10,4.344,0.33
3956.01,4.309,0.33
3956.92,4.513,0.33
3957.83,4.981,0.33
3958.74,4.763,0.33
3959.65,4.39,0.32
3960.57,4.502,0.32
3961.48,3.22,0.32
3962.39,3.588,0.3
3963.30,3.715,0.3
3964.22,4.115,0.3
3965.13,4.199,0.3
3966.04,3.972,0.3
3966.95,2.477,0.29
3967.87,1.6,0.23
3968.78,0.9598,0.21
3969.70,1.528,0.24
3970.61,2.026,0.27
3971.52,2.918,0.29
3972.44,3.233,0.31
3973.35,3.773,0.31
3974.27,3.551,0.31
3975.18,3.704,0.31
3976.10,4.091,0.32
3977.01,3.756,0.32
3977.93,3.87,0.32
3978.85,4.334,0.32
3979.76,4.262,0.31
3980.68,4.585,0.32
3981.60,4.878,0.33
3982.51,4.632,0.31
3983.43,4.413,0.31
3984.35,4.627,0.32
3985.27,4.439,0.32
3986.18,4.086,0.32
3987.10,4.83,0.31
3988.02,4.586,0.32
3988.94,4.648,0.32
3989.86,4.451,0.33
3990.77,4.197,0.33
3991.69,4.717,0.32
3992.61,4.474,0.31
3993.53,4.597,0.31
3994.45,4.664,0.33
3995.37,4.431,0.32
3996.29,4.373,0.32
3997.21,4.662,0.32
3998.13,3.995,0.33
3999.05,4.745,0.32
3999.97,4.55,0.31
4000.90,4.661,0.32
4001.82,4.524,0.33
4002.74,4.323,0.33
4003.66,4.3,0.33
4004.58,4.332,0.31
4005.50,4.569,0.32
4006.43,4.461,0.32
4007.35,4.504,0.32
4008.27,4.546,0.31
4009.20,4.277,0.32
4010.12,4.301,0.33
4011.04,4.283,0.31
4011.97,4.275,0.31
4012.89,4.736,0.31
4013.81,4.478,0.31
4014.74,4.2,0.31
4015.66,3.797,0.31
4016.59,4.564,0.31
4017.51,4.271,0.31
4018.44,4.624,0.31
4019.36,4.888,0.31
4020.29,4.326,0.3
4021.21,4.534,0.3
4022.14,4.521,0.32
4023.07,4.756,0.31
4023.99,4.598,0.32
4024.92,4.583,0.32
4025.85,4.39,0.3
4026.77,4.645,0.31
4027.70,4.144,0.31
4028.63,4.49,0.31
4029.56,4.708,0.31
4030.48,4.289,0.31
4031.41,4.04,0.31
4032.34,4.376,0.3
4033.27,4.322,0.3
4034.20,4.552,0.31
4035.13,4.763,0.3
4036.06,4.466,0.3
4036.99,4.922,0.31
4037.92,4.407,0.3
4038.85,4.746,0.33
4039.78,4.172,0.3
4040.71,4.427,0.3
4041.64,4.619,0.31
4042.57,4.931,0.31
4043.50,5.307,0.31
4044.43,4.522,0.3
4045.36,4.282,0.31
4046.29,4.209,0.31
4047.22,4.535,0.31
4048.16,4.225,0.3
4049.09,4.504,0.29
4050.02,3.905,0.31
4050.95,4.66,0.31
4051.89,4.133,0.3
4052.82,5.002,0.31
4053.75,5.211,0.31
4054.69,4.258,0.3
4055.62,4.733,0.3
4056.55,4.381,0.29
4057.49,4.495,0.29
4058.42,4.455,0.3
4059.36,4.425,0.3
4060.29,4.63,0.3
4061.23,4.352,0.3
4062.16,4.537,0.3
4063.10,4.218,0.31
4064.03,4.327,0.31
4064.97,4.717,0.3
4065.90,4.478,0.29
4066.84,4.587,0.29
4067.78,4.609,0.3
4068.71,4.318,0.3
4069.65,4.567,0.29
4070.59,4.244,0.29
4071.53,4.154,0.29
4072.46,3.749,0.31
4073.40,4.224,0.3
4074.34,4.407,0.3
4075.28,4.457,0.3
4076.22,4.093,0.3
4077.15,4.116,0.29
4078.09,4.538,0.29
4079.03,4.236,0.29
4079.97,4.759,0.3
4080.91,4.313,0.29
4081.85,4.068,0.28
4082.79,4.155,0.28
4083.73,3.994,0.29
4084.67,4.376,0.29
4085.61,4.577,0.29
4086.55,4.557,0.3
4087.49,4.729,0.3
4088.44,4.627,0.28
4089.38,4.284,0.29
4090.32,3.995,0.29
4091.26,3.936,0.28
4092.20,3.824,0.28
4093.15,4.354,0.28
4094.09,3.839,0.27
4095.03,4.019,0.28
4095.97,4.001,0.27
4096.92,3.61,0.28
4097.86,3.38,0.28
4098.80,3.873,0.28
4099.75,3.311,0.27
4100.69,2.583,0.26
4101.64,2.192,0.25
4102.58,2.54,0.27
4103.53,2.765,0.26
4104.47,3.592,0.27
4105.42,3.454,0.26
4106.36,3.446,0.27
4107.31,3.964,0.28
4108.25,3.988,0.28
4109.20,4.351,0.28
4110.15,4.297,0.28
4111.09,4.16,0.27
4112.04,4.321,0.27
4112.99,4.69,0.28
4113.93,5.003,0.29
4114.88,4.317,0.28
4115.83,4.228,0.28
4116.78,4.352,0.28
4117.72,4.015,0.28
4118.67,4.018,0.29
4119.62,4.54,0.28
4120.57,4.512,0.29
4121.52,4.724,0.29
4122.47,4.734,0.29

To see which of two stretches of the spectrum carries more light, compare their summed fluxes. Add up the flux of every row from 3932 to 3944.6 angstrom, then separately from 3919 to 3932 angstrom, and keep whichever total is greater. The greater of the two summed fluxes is 59.8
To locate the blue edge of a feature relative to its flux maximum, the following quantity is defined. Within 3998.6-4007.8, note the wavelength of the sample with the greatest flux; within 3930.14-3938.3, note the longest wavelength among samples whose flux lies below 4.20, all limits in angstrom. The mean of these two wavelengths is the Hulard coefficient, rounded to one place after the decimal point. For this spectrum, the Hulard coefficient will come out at 3967.5 angstrom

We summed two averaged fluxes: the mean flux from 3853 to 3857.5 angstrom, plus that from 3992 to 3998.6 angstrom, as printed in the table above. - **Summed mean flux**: 9.0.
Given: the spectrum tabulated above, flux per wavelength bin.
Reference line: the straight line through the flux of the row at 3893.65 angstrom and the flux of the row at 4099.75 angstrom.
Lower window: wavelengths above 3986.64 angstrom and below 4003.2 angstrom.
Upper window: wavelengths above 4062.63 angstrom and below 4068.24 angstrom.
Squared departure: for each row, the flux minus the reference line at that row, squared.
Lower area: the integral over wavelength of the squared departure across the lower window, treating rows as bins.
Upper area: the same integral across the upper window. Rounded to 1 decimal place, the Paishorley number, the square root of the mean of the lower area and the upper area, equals 3.0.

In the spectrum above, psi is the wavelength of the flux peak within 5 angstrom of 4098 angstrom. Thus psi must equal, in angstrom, 4093.15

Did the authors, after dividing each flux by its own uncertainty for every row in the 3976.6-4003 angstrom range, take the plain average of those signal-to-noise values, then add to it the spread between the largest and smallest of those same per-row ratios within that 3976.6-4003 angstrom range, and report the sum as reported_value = 17.8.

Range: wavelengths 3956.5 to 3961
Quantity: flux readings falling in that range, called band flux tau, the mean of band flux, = 4.63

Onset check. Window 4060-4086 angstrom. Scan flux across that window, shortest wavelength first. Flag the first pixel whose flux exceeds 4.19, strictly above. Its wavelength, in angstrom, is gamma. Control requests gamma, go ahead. 4060.29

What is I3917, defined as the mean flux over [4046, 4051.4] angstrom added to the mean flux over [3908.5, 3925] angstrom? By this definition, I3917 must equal 8.94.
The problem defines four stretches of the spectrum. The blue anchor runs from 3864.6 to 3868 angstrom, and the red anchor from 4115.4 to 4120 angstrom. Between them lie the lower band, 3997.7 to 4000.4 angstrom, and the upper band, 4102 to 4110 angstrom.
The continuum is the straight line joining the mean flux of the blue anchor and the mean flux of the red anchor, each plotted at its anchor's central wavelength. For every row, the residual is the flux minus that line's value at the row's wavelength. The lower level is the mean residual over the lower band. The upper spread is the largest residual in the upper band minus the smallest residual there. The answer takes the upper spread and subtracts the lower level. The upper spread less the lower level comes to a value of 1.7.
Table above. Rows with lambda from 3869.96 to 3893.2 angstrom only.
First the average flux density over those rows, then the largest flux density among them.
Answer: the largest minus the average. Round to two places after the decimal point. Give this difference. 1.19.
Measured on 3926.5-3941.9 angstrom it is 1.25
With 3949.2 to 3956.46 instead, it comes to 0.22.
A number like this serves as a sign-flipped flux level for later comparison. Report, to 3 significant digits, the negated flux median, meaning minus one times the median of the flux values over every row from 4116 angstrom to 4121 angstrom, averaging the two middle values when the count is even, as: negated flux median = -4.35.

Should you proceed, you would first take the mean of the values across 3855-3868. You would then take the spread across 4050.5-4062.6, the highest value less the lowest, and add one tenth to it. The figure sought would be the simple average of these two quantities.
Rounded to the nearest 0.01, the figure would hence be 2.79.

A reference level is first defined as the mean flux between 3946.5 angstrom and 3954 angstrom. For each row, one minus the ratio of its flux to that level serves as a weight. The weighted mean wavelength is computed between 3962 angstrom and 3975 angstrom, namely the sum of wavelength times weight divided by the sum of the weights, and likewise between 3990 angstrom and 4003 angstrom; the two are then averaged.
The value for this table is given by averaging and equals 3982.9 angstrom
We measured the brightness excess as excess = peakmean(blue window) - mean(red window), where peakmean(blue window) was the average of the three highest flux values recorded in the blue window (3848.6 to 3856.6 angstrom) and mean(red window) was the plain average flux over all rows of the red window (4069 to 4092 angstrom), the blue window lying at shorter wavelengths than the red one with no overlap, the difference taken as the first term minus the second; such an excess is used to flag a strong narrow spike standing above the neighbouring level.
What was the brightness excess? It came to 0.5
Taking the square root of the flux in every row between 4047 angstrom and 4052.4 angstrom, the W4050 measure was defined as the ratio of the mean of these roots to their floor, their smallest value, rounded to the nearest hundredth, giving 1.05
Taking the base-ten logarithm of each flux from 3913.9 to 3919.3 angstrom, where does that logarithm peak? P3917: 3917.93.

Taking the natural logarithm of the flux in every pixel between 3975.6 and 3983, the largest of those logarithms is 1.58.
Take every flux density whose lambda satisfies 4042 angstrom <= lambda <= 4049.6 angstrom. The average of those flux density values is 4.56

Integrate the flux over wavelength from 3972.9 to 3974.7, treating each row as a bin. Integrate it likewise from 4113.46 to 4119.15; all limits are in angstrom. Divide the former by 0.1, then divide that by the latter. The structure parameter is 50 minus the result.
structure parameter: 47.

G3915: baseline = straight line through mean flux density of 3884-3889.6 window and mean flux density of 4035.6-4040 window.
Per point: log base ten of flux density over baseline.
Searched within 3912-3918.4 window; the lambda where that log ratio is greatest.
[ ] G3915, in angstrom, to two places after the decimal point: 3915.23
